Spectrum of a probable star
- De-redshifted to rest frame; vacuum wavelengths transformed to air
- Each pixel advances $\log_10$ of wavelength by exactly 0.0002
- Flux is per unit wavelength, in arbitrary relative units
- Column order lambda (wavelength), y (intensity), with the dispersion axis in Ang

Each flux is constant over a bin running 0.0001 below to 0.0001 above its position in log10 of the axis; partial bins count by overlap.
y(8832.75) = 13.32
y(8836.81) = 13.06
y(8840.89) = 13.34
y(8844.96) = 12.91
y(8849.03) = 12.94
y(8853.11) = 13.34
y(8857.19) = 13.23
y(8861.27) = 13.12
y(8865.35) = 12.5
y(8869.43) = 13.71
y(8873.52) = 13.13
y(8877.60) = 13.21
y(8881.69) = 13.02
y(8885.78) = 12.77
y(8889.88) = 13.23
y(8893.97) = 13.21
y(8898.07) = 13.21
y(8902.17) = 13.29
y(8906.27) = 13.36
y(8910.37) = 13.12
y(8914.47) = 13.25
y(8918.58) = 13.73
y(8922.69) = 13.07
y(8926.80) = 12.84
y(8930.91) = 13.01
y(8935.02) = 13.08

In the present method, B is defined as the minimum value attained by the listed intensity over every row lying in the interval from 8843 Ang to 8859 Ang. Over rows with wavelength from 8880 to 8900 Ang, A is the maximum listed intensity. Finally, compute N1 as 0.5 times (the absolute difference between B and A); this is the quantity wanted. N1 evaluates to 0.16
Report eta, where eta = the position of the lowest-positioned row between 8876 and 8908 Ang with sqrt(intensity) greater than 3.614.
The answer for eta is 8877.60 Ang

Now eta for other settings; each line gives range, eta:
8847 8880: 8853.11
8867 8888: 8869.43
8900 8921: 8902.17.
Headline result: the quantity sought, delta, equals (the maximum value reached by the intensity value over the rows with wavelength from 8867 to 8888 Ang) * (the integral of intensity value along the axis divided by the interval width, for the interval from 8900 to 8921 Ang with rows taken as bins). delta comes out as 183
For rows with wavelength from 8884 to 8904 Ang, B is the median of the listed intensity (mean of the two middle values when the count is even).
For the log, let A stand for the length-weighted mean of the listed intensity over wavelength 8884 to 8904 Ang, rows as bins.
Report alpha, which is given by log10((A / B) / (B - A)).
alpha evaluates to 1.2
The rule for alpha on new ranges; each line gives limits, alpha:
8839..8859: 1.1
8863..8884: 1.8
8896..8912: 2.5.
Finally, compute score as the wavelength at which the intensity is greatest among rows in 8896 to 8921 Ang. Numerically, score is 8918.58 Ang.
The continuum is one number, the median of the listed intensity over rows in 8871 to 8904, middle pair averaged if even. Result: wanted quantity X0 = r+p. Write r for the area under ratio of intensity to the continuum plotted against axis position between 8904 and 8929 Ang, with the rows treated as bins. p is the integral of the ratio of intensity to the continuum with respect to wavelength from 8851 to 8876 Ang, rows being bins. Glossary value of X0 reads 50.0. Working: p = 24.9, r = 25.04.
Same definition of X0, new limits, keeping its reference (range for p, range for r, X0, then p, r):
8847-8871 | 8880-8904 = 47.7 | 23.9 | 23.83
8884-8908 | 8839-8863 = 47.8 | 23.9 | 23.88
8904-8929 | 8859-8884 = 49.9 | 25.0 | 24.82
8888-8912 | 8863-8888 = 48.8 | 24.1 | 24.71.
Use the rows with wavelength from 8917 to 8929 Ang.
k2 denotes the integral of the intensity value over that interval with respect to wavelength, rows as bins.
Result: 158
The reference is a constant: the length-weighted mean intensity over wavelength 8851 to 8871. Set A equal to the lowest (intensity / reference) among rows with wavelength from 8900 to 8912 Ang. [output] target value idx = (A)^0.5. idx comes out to 0.998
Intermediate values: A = 1.00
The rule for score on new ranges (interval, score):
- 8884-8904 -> 8902.17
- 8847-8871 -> 8869.43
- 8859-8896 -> 8869.43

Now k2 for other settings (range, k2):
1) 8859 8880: 276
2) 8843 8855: 157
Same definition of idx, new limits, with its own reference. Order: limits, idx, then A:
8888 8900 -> 1.002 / 1.00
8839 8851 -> 0.990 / 0.98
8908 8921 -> 0.998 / 1.00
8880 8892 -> 0.985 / 0.97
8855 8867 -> 0.974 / 0.95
